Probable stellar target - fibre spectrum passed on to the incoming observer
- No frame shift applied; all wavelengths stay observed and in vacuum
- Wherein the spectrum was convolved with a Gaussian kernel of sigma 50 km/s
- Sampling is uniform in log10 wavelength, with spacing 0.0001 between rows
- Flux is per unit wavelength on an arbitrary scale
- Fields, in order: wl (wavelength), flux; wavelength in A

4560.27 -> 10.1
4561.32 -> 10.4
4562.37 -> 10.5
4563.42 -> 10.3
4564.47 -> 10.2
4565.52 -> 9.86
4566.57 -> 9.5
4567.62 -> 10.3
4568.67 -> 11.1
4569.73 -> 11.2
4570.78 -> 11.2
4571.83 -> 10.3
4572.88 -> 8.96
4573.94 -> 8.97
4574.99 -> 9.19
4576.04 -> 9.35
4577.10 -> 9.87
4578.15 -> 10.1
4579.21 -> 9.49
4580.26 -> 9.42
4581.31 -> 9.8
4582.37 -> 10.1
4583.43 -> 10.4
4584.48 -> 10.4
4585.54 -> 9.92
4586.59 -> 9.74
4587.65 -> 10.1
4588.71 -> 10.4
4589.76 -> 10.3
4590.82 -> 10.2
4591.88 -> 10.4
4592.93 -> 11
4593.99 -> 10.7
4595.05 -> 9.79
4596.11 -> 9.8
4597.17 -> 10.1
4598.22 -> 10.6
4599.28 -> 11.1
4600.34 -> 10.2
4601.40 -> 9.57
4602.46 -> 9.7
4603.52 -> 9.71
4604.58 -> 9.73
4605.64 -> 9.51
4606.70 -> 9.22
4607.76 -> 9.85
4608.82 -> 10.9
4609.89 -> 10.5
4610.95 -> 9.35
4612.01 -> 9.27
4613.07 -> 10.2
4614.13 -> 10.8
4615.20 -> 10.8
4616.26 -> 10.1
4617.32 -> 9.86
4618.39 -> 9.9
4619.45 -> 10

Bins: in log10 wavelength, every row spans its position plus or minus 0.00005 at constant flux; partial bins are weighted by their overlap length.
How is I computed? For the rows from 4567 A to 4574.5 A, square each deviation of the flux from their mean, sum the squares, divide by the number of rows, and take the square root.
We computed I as 0.9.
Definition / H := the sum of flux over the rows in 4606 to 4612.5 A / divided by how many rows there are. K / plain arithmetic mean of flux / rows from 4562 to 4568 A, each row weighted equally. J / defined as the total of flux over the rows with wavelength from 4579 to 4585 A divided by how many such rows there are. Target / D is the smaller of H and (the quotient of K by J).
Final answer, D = 1.02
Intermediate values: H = 9.8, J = 9.9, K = 10.1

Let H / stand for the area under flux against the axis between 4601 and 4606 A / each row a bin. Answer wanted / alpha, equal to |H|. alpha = 48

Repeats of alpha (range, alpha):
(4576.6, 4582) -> 53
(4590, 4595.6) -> 58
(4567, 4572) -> 54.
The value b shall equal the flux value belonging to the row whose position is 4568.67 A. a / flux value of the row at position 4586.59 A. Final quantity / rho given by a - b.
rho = -1.4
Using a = 9.74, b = 11.1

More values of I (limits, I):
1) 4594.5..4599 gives 0.3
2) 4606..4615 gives 0.6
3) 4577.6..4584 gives 0.4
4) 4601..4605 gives 0.1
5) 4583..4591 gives 0.2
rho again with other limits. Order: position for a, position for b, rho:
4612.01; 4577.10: -0.6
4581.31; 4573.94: 0.8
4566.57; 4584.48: -0.9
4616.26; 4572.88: 1.1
